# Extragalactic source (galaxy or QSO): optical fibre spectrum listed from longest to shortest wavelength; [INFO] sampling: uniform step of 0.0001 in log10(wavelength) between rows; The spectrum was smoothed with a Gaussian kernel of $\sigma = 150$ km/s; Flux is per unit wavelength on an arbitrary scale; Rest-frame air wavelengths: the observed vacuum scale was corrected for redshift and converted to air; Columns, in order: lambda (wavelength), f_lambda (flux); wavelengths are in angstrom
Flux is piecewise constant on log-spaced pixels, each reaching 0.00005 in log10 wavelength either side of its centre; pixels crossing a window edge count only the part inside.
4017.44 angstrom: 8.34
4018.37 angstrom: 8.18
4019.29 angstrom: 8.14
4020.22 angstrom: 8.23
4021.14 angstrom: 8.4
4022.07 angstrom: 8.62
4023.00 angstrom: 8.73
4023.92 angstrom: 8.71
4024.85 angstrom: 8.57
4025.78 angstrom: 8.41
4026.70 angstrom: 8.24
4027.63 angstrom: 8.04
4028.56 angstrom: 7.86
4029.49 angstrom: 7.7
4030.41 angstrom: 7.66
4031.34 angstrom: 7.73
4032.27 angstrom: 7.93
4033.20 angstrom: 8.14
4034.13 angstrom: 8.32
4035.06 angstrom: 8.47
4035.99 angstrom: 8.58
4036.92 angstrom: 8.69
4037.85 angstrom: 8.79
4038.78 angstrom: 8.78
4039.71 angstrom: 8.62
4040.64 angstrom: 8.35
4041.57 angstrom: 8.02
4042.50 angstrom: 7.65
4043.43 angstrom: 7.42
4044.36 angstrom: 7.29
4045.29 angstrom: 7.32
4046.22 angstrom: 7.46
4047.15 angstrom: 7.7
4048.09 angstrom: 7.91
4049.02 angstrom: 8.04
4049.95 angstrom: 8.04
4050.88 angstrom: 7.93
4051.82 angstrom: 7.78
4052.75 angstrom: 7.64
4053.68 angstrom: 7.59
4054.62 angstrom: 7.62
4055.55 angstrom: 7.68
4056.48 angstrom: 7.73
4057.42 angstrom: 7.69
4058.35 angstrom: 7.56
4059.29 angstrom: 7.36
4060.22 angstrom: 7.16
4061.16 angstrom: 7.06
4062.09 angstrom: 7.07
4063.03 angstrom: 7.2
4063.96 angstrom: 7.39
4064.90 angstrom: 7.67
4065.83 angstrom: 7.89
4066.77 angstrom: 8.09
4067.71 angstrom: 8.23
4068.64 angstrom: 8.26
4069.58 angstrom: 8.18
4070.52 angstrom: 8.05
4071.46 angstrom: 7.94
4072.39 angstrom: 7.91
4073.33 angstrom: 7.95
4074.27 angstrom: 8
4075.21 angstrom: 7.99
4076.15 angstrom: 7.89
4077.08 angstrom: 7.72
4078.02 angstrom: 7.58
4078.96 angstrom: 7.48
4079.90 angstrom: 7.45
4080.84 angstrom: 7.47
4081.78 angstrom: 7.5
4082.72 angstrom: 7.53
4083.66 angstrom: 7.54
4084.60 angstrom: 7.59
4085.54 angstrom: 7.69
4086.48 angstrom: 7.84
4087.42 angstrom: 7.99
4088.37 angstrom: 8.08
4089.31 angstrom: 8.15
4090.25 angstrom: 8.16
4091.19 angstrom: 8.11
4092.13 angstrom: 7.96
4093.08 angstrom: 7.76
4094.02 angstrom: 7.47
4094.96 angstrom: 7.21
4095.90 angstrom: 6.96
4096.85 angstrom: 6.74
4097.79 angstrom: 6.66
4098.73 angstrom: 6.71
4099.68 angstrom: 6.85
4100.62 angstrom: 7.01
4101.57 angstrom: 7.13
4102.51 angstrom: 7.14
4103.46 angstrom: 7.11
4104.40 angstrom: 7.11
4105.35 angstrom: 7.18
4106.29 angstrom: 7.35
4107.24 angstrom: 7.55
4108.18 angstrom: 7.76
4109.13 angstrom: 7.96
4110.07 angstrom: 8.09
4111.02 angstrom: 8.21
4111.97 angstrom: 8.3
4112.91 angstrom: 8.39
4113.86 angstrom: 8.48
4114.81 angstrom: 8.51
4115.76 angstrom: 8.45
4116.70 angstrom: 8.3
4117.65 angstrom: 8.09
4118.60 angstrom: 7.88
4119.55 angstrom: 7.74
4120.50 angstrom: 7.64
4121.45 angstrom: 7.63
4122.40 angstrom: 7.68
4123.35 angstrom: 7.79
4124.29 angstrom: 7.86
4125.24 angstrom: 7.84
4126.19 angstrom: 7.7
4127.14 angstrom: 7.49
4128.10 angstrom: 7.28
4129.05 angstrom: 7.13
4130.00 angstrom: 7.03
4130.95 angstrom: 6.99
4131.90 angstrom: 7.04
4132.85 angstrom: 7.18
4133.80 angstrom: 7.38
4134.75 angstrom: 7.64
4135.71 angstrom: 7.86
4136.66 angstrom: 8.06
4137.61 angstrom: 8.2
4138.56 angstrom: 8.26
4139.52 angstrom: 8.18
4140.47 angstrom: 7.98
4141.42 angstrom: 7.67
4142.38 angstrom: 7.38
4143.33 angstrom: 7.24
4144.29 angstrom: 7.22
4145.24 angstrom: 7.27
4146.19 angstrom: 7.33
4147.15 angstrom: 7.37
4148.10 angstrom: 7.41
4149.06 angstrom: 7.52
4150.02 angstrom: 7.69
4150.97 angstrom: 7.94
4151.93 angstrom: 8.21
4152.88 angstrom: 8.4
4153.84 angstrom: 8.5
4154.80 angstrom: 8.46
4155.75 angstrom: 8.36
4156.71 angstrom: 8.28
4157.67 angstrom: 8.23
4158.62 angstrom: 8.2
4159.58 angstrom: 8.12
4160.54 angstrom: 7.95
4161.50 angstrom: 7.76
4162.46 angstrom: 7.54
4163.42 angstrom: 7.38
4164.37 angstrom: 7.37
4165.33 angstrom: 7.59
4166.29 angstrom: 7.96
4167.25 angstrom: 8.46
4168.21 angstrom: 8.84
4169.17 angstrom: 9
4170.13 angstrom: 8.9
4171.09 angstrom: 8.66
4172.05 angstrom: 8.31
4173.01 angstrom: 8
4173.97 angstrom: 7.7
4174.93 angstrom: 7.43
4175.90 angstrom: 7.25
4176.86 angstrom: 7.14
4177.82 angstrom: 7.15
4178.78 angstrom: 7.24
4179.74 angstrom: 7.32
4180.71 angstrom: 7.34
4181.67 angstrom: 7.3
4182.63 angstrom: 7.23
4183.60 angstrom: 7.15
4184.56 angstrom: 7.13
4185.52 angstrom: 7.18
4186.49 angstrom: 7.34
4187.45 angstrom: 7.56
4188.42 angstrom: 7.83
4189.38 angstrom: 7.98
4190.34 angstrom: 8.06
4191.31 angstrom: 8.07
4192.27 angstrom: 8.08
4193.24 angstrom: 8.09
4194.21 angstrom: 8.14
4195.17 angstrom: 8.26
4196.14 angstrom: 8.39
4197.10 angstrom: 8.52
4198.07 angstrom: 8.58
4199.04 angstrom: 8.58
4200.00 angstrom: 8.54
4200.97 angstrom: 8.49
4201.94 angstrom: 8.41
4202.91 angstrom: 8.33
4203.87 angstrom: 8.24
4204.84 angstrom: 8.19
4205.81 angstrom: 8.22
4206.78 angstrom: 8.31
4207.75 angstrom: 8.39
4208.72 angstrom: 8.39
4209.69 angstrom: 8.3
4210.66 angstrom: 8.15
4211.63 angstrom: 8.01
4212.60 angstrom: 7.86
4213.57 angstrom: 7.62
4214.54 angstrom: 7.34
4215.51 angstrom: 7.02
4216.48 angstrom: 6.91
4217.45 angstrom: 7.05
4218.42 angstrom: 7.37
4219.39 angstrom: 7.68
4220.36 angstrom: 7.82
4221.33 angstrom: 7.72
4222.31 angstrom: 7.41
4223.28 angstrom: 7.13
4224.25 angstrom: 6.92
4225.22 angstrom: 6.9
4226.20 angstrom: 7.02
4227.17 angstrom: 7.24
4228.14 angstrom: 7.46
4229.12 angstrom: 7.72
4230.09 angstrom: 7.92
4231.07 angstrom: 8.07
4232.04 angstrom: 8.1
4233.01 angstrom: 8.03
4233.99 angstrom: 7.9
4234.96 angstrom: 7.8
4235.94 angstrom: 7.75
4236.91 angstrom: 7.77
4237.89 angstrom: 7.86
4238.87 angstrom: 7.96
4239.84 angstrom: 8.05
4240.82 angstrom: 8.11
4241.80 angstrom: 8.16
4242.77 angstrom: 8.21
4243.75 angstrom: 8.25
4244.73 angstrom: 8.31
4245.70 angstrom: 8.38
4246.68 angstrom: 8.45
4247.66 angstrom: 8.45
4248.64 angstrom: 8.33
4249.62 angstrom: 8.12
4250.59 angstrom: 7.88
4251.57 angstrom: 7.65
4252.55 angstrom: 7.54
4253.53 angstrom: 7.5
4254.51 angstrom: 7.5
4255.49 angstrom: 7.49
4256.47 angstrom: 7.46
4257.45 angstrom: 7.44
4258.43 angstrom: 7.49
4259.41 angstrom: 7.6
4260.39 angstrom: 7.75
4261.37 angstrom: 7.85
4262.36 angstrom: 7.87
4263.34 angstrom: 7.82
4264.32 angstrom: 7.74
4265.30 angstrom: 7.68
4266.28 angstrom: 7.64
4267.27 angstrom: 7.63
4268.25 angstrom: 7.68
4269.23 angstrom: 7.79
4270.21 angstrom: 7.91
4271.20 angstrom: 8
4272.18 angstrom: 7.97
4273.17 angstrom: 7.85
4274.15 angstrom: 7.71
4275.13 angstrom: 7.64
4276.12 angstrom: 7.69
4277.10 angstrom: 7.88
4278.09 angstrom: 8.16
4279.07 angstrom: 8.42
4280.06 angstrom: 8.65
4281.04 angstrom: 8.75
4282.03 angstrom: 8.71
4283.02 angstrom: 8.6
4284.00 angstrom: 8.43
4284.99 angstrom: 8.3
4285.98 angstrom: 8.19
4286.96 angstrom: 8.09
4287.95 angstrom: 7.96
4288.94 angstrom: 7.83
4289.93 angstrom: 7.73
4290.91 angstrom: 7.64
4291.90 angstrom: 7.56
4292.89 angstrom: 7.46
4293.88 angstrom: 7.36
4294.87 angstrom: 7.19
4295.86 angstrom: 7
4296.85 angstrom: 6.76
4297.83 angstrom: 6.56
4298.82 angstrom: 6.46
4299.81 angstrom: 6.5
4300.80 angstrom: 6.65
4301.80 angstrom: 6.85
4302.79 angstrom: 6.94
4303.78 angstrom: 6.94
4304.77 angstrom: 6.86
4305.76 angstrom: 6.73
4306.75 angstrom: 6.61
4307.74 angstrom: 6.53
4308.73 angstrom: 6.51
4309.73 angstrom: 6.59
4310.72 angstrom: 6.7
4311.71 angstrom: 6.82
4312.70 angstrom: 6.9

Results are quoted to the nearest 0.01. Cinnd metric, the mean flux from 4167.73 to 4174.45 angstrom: 8.49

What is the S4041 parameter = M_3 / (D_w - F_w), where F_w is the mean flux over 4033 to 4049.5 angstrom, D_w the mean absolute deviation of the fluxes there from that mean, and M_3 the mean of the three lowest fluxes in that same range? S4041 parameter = -0.96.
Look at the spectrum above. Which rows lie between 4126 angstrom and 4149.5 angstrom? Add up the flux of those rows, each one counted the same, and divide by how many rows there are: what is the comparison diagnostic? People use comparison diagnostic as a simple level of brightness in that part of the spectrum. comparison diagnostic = 7.51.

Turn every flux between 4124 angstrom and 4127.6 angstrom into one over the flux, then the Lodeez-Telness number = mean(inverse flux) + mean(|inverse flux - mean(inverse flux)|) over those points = 0.132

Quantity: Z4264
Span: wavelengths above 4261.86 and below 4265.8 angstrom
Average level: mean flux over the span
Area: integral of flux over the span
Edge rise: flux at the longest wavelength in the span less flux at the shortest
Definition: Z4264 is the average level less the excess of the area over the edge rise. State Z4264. -23.0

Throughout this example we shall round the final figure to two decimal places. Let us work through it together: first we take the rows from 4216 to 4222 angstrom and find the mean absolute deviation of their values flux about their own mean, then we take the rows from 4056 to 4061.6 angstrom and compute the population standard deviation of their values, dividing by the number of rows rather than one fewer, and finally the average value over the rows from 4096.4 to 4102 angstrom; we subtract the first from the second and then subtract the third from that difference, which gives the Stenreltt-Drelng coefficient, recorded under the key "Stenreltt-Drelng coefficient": -6.91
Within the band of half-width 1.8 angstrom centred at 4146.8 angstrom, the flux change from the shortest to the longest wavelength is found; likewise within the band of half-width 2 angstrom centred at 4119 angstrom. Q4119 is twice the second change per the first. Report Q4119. -6.4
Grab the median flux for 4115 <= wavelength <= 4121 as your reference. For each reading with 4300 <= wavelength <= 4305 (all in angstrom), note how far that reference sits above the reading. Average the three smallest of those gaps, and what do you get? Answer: 1.1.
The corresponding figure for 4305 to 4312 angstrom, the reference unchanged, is 1.2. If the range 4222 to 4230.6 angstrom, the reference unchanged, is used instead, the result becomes 0.3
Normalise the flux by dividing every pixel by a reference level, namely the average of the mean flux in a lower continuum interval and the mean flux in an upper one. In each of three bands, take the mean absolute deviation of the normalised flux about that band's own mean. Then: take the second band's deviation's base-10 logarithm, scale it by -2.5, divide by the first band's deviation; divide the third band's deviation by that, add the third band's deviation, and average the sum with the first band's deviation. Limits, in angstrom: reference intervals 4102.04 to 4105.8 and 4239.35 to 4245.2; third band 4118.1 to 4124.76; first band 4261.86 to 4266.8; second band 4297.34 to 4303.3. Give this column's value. 0.010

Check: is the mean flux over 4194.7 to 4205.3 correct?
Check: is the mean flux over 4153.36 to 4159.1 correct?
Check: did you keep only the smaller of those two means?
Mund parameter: 8.3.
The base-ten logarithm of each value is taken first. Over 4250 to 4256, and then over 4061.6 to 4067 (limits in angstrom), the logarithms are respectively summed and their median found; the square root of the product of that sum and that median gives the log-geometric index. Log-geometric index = 2.15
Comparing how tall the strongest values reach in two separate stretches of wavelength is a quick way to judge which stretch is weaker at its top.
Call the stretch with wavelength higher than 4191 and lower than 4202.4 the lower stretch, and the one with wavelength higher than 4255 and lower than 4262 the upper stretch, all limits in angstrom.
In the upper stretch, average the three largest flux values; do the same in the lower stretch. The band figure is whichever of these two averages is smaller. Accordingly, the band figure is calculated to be 7.7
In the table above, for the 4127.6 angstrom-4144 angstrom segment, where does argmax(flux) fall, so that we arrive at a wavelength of 4138.56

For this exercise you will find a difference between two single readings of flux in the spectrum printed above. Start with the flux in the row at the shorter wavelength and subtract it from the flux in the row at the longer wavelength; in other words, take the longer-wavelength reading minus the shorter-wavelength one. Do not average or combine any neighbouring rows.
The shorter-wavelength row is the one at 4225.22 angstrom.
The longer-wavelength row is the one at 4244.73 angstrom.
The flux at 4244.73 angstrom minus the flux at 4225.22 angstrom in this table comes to 1.4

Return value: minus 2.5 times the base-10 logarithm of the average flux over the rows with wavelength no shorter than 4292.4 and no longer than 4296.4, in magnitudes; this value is -2.15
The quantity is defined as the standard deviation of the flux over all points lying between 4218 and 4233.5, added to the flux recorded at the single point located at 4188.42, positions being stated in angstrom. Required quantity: 8.2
